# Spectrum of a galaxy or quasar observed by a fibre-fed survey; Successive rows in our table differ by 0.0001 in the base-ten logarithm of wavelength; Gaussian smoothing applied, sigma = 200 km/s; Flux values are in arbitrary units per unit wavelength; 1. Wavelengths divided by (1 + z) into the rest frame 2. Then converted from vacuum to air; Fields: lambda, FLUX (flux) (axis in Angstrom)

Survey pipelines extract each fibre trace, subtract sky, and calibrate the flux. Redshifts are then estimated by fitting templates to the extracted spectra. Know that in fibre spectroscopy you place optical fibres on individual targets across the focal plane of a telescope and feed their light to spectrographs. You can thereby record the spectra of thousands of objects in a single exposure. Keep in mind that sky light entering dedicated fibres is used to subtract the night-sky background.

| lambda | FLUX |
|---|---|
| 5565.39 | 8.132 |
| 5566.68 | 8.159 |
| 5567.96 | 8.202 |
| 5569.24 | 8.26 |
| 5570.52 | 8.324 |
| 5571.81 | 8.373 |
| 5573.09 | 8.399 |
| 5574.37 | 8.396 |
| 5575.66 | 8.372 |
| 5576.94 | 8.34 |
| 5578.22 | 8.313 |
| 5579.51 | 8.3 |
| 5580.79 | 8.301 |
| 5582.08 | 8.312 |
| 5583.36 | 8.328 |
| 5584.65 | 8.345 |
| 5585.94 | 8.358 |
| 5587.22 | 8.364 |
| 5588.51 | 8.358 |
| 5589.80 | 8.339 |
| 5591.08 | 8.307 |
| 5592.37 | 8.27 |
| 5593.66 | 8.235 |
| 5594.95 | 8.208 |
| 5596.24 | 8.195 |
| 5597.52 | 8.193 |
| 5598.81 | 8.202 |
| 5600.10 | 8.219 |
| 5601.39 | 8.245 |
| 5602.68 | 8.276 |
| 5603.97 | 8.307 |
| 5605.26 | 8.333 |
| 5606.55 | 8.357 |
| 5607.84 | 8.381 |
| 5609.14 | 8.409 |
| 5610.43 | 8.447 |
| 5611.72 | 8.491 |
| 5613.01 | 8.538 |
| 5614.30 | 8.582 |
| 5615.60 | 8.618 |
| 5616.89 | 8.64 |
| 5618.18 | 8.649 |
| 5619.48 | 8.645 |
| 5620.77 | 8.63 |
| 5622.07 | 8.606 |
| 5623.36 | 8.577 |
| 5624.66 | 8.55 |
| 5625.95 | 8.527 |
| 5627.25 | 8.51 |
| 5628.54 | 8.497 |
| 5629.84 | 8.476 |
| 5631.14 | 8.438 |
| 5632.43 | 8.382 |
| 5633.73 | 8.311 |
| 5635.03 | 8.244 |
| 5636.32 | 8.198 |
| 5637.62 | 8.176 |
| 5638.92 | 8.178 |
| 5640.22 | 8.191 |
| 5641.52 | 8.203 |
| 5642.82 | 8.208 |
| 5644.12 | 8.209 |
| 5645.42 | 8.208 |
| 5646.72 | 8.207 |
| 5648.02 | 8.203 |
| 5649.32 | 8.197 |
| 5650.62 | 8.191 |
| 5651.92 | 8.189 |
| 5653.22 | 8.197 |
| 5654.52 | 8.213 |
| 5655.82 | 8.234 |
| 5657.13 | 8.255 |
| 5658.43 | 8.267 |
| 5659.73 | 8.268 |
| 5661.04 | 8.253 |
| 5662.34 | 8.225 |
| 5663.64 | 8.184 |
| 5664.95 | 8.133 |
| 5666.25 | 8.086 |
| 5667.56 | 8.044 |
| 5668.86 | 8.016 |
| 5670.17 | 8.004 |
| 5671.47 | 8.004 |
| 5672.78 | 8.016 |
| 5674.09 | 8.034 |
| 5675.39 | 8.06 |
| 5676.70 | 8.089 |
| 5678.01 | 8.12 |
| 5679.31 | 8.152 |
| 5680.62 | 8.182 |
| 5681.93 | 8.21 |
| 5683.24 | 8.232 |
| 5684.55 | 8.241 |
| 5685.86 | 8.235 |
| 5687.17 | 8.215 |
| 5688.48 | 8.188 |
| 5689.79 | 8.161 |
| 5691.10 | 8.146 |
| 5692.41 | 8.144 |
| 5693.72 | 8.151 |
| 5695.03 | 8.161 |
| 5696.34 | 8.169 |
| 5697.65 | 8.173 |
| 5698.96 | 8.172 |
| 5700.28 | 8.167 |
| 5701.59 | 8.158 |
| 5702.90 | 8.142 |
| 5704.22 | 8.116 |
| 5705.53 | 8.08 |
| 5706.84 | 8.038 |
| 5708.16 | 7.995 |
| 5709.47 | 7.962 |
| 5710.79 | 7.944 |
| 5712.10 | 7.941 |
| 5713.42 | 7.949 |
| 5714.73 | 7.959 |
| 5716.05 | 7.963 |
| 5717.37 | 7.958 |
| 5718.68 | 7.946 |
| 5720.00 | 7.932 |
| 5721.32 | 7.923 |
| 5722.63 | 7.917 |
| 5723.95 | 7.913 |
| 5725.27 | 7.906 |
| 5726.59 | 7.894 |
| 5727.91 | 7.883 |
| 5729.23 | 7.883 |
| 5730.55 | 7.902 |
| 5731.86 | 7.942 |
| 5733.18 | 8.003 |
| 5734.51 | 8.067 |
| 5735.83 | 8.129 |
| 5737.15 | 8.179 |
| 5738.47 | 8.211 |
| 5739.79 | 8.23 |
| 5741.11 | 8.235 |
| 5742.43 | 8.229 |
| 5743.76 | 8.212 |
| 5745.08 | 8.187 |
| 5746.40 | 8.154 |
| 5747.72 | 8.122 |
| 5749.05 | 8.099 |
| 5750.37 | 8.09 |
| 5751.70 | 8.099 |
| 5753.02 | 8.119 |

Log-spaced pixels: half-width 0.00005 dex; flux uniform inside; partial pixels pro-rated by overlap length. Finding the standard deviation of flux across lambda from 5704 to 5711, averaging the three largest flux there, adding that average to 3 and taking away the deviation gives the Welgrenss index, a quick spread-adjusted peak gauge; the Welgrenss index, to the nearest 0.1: 11.0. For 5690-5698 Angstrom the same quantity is 11.2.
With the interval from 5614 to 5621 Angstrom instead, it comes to 11.6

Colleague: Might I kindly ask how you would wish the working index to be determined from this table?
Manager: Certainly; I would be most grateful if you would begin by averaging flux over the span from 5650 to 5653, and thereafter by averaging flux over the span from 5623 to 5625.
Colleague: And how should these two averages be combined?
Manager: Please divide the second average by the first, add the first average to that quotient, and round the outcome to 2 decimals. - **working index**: 9.24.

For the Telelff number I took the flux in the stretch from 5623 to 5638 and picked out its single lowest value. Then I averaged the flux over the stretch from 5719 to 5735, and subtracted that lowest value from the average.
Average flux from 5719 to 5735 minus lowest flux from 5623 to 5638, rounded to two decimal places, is -0.25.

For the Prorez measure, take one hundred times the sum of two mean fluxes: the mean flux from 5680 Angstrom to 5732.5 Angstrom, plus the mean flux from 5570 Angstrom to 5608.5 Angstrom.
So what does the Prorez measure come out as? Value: 1636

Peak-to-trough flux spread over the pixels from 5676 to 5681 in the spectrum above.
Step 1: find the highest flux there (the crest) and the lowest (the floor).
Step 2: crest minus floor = 0.09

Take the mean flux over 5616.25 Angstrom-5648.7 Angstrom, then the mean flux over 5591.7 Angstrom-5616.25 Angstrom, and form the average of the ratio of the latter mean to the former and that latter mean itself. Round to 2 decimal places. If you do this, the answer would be 4.67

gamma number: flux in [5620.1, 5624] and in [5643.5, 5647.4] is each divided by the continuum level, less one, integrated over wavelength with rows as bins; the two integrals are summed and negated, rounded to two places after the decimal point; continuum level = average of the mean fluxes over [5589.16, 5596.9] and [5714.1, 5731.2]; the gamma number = -0.30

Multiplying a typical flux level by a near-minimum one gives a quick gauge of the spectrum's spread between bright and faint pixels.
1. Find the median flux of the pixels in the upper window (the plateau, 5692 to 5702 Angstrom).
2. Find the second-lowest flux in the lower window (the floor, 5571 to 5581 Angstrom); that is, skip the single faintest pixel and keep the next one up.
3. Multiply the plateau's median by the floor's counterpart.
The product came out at 67.8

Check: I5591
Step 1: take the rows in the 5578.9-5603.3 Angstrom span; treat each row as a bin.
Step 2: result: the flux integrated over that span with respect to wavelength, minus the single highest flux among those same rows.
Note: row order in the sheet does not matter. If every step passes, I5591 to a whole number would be 194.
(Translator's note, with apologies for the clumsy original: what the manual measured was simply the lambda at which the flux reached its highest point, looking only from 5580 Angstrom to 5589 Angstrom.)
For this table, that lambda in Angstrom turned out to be 5587.22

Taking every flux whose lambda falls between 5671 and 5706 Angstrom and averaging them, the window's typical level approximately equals 8.15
